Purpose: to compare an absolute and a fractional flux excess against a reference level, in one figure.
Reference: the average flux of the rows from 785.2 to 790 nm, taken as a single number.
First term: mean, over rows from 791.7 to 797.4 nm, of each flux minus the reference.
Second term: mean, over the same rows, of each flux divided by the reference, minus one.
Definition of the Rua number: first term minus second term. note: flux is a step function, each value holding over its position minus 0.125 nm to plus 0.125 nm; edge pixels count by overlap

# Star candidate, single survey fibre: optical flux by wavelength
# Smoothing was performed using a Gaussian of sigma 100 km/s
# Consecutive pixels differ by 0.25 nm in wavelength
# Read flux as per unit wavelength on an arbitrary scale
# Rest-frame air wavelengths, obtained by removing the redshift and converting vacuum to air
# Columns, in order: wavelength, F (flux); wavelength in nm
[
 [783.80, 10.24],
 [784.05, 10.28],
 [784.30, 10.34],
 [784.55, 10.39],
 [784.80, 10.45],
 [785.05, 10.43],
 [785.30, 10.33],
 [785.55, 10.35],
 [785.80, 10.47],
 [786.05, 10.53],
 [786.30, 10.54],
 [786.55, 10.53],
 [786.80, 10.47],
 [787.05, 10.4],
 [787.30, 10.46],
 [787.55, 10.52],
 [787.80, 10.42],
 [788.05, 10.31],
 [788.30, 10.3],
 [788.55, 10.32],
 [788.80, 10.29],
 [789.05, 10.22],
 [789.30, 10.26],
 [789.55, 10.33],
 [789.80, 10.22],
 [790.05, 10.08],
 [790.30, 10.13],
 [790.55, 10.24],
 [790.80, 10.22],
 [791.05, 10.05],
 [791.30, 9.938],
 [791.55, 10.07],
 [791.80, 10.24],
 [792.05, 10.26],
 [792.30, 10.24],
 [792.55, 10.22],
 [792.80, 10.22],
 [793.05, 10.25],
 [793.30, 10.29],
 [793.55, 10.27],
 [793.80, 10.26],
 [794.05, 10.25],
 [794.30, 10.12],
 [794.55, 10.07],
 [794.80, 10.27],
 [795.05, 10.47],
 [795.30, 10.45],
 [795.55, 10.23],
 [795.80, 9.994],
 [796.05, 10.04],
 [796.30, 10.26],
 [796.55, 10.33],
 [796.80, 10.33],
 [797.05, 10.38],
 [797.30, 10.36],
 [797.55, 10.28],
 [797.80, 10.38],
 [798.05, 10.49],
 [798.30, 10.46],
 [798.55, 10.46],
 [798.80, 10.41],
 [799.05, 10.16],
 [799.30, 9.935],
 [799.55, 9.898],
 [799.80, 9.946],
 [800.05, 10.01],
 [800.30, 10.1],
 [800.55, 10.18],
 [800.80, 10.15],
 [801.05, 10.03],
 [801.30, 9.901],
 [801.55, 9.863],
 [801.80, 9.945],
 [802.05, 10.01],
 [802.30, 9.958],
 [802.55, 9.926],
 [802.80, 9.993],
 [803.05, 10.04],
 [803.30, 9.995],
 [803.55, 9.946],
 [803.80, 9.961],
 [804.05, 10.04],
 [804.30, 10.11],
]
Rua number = -0.1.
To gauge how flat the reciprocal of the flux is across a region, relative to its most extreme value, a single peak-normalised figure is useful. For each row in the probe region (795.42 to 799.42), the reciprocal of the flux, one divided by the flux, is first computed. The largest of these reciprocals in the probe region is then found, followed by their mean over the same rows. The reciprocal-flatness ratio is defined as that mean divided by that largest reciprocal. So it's 0.967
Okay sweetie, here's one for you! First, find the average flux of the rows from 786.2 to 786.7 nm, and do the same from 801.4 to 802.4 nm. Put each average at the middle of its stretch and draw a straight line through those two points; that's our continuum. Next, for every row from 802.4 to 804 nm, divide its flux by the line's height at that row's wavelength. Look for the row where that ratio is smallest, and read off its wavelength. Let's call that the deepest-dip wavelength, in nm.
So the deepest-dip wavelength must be 802.55 nm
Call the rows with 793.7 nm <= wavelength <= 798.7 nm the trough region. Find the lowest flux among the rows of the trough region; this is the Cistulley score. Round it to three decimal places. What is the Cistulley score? 9.994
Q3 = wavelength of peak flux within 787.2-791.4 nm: 787.55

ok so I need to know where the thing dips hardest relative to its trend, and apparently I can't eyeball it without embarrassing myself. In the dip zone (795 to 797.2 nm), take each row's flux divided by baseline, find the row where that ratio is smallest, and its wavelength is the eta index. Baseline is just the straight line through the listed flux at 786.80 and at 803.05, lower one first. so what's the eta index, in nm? 795.80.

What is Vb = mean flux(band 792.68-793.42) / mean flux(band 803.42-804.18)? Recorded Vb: 1.03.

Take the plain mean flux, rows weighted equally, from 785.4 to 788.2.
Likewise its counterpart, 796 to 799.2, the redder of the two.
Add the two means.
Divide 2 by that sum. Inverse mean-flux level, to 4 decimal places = 0.0962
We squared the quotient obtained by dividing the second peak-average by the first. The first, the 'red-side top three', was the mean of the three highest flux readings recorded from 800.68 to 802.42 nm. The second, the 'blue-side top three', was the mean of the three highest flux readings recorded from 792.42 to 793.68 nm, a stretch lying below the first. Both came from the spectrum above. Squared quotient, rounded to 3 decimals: 1.041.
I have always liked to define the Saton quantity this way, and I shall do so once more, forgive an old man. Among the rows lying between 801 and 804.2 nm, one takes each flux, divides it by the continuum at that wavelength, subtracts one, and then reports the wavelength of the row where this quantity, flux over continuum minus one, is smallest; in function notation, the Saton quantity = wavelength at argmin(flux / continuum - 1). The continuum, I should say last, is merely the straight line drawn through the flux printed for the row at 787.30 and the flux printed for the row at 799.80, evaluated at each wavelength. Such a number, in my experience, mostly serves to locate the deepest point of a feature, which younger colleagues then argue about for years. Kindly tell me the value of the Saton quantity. 801.55 nm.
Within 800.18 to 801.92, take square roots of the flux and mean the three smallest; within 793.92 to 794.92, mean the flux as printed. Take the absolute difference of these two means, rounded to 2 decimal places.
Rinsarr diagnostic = 7.03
